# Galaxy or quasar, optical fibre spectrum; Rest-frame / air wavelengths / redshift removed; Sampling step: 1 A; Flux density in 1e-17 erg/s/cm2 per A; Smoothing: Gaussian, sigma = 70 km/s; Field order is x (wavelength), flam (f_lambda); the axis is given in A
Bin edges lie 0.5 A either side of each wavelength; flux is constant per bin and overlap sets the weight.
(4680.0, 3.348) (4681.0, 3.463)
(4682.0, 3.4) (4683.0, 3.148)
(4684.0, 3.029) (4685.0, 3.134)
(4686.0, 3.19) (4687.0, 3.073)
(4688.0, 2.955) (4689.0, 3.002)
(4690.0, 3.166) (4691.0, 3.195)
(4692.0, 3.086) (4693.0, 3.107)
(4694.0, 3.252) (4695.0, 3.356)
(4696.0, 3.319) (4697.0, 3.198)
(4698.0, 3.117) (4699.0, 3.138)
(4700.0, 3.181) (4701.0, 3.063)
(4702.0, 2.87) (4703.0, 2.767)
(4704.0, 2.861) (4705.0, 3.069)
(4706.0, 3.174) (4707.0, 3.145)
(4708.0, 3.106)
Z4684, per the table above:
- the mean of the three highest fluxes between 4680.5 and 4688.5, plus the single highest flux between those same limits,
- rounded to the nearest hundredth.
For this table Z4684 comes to 6.81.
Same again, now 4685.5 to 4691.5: 6.38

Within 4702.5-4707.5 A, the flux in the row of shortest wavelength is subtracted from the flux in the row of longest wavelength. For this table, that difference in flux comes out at 0.38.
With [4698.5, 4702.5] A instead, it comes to -0.27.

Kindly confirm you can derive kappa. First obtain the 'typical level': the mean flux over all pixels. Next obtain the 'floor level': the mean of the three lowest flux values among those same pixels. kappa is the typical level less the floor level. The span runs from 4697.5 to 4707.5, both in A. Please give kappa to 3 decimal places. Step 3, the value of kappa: 0.206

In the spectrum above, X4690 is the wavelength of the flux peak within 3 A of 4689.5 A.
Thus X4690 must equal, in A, 4691.0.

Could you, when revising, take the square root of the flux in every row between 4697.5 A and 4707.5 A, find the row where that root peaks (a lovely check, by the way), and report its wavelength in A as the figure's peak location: 4700.0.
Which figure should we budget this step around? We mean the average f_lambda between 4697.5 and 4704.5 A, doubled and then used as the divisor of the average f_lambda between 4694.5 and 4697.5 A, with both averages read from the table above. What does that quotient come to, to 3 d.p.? 0.549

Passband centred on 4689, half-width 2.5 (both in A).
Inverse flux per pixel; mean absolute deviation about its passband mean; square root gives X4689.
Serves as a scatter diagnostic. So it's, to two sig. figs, 0.093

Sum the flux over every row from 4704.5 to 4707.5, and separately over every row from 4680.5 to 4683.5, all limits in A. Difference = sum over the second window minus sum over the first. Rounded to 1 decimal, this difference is 0.6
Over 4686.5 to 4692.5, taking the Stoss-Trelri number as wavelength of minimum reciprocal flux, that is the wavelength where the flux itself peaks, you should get 4691.0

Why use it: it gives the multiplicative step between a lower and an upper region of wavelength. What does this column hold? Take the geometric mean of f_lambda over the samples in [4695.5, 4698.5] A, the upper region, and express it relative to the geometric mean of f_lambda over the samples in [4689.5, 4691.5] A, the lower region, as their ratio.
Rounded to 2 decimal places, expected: 1.01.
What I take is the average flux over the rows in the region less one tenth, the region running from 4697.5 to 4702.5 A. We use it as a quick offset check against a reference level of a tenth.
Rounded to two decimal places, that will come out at 2.97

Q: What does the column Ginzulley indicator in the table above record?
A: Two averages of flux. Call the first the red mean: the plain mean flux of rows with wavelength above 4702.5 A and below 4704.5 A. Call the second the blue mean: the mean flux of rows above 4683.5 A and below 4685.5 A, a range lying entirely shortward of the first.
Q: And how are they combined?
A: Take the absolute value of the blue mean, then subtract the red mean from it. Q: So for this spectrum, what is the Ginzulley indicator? 0.3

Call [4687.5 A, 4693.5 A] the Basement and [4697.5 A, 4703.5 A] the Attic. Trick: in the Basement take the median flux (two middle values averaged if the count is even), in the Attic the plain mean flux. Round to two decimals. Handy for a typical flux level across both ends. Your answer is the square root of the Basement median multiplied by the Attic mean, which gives 3.06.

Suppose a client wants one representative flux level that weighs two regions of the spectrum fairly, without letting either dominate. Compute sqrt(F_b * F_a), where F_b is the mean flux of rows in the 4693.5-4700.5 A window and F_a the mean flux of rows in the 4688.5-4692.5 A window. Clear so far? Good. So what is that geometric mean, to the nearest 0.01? 3.17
